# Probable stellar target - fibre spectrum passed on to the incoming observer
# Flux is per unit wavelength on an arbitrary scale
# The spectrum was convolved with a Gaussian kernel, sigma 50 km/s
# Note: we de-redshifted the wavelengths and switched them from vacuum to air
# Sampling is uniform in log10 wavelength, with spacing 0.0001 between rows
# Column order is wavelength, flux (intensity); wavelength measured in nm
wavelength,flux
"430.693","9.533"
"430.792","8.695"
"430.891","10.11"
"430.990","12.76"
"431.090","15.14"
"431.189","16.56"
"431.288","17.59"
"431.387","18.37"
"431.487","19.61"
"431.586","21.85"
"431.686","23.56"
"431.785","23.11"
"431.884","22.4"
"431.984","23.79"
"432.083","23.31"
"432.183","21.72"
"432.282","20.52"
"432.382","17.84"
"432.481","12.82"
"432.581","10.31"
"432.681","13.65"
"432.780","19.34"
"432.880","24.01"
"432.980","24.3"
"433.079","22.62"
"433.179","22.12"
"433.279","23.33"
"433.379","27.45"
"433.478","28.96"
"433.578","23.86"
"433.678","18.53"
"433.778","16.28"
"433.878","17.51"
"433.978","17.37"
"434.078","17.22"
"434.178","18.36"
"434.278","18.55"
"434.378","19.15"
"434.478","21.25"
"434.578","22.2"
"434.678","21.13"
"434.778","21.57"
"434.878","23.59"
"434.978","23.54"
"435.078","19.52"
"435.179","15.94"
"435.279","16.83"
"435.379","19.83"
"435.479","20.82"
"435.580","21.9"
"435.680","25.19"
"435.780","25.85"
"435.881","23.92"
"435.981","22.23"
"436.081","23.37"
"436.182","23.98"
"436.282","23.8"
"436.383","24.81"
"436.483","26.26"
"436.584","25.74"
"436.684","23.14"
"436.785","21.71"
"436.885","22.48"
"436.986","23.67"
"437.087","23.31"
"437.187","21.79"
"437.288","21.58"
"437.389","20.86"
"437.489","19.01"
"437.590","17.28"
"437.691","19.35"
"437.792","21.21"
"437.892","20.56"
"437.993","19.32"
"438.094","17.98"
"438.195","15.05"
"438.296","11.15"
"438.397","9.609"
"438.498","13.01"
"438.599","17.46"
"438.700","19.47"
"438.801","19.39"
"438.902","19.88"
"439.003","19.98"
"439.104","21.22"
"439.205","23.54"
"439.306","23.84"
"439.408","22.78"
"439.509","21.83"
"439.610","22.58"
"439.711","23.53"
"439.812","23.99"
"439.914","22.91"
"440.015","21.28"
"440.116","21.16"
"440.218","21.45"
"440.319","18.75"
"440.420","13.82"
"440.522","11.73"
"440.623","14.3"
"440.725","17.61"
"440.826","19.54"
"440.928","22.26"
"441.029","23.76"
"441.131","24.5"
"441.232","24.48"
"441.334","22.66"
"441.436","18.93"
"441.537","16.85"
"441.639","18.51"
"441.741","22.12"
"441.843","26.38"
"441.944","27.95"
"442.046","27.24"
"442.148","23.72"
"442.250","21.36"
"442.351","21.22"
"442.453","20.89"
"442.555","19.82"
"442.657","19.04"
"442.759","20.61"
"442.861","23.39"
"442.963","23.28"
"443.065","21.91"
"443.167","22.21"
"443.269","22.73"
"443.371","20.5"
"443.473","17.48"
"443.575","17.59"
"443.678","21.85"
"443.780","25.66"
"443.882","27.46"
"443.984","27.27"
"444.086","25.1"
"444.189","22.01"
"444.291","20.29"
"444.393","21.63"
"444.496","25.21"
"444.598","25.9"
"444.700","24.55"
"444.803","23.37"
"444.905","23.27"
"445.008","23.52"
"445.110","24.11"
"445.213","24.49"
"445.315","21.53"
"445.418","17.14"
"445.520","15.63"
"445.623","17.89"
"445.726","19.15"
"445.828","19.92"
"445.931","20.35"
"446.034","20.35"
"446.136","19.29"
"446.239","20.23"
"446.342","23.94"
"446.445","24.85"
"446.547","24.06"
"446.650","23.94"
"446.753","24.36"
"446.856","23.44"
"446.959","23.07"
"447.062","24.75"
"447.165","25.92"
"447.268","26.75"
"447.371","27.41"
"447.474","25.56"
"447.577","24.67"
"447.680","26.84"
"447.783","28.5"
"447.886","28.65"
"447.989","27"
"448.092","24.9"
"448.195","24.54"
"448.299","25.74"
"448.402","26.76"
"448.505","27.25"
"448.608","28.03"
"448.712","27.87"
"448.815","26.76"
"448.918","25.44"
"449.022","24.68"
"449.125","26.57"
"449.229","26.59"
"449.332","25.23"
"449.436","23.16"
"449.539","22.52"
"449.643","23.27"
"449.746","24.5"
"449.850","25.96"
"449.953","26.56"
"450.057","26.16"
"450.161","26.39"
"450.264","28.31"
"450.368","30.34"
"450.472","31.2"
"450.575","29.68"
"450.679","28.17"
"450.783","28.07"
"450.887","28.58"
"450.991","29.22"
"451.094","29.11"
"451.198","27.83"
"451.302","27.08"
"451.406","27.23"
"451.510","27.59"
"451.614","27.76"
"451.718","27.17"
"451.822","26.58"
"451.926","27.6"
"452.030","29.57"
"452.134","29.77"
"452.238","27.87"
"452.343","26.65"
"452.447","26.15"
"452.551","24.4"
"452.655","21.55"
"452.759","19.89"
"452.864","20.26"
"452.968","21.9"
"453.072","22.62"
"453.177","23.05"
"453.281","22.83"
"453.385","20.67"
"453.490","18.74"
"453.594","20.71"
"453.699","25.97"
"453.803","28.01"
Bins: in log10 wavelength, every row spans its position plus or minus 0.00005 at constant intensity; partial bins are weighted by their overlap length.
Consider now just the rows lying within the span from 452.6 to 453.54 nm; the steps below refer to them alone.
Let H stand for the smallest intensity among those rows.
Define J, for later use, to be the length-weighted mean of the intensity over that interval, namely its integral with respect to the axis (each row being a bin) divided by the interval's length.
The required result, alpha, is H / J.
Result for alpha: 0.88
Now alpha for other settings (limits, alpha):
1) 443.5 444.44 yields 0.76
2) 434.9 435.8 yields 0.76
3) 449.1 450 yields 0.91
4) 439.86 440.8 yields 0.65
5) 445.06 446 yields 0.78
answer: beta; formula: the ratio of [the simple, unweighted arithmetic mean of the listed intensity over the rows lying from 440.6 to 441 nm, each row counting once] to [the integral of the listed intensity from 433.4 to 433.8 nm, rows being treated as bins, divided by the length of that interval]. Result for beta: 0.81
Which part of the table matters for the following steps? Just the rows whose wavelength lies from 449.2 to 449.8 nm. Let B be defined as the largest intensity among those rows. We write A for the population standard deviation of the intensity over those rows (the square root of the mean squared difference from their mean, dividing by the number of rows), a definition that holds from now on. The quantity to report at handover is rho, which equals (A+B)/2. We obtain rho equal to 14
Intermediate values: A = 1.4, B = 26.59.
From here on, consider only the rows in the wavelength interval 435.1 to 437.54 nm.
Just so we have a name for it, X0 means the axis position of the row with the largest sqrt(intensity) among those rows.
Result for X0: 436.483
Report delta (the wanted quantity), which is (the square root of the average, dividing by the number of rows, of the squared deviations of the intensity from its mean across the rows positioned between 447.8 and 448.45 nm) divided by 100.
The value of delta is 0.0139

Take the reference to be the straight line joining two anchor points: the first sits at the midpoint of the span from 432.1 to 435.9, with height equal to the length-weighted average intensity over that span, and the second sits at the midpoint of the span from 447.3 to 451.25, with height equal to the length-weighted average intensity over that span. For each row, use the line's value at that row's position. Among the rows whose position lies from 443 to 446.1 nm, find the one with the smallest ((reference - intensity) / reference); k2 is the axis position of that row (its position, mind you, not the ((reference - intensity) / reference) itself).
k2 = 443.882 nm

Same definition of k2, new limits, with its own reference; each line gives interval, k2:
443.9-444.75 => 443.984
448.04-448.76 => 448.608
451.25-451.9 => 451.614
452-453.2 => 452.134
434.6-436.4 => 435.780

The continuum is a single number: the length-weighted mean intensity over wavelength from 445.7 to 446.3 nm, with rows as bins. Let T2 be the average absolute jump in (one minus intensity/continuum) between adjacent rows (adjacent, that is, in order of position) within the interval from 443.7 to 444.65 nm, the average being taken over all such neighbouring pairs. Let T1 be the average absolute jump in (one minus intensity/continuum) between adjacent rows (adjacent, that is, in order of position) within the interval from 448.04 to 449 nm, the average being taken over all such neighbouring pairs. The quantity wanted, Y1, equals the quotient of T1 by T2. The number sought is 0.4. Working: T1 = 0.040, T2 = 0.09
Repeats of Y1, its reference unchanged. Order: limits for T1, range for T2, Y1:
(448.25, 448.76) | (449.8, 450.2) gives 1.5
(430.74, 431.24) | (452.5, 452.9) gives 1.2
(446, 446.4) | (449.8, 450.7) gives 1.7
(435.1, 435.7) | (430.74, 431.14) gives 0.9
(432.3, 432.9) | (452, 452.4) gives 3.8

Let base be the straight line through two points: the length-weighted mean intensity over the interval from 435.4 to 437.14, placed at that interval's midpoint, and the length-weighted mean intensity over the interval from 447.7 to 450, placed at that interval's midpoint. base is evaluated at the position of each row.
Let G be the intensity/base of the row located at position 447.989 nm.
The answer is 1.05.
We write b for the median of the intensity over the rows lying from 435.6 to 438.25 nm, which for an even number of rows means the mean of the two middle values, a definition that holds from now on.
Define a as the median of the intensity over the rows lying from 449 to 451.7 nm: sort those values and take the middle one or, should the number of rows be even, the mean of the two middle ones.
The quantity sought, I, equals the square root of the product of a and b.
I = 24.6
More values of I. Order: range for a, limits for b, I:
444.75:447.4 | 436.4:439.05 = 21.6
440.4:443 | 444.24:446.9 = 22.3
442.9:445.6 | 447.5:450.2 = 24.6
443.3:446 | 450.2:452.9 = 24.7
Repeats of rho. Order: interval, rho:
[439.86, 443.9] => 16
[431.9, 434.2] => 17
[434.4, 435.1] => 12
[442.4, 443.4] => 12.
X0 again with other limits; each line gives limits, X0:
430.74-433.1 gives 432.980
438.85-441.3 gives 441.131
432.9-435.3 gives 433.478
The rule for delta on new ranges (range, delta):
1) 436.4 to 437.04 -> 0.0165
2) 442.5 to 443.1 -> 0.0165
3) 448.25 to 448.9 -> 0.0077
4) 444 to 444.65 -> 0.0213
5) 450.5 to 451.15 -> 0.0058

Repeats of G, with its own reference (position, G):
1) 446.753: 0.95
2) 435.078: 0.84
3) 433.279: 1.01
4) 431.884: 0.98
